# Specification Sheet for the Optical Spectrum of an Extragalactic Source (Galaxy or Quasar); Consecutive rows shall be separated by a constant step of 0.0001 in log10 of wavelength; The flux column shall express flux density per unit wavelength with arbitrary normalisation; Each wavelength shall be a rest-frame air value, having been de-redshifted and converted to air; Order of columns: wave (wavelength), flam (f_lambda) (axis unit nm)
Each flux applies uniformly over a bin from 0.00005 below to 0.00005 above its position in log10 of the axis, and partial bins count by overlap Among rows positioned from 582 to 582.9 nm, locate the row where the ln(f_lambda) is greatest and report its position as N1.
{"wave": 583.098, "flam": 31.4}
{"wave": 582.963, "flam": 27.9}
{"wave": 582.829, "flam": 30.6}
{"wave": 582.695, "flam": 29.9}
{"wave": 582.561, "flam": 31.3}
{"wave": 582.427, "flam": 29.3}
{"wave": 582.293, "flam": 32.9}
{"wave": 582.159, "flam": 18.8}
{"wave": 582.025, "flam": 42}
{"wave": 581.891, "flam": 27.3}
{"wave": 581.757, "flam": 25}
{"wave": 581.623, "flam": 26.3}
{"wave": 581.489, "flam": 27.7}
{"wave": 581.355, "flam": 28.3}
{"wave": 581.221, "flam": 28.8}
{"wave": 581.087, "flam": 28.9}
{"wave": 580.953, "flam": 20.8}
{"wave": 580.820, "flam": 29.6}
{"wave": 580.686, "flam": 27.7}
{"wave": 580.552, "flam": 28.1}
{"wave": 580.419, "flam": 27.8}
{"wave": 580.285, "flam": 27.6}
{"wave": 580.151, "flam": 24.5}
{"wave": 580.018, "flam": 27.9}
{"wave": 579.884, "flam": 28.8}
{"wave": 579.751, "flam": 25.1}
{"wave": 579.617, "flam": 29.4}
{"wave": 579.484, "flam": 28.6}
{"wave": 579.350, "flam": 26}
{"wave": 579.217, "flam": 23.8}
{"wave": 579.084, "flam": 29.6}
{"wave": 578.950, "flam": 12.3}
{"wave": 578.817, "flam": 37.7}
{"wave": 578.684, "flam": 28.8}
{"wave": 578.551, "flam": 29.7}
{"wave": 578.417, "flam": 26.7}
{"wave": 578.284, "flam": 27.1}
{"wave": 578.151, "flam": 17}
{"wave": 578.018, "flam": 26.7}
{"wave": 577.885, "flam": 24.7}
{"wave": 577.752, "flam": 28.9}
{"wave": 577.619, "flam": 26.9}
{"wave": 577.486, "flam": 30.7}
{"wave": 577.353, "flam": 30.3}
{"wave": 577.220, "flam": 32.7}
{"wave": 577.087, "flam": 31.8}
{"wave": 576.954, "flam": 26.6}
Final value 582.025 nm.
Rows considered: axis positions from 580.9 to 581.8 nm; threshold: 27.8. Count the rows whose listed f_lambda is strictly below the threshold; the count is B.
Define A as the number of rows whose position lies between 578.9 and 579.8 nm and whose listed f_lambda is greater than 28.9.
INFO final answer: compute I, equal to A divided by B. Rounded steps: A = 2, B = 4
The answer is 0.5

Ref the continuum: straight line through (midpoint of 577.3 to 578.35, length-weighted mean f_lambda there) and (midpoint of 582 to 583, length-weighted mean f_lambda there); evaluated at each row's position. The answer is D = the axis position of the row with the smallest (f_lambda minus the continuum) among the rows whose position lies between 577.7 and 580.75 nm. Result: 578.950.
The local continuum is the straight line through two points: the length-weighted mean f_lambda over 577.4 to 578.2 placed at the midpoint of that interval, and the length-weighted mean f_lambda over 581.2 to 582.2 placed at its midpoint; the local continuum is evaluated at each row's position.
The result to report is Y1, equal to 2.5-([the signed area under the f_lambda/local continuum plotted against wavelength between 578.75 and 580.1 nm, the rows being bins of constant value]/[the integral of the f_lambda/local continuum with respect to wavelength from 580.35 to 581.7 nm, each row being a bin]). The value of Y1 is 1.486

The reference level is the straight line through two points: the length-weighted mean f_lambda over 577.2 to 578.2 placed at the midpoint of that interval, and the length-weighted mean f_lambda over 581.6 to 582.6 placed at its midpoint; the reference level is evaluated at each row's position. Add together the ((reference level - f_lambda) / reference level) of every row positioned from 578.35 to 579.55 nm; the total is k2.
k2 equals 0.23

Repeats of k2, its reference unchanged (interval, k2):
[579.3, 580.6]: 0.29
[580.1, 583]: 0.54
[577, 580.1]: 0.08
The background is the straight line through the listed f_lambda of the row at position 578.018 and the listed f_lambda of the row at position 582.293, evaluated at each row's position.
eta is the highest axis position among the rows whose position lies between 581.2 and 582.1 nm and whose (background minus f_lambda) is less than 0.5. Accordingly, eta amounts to 582.025 nm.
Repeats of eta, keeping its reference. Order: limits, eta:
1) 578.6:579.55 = 579.484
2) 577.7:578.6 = 578.551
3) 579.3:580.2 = 579.617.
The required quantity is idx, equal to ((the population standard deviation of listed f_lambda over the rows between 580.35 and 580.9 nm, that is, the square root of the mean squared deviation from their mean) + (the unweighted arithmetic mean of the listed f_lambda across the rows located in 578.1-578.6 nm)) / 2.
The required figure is 13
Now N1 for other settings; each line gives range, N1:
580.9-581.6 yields 581.087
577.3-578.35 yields 577.486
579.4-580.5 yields 579.617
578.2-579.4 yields 578.817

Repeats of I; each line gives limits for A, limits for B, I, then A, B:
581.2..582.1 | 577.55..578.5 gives 0.2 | 1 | 6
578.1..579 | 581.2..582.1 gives 0.5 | 2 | 4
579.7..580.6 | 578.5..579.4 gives 0.0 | 0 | 3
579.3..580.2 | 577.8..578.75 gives 0.2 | 1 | 5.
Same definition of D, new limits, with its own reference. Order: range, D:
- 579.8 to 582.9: 582.159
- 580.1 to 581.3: 580.953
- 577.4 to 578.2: 578.151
